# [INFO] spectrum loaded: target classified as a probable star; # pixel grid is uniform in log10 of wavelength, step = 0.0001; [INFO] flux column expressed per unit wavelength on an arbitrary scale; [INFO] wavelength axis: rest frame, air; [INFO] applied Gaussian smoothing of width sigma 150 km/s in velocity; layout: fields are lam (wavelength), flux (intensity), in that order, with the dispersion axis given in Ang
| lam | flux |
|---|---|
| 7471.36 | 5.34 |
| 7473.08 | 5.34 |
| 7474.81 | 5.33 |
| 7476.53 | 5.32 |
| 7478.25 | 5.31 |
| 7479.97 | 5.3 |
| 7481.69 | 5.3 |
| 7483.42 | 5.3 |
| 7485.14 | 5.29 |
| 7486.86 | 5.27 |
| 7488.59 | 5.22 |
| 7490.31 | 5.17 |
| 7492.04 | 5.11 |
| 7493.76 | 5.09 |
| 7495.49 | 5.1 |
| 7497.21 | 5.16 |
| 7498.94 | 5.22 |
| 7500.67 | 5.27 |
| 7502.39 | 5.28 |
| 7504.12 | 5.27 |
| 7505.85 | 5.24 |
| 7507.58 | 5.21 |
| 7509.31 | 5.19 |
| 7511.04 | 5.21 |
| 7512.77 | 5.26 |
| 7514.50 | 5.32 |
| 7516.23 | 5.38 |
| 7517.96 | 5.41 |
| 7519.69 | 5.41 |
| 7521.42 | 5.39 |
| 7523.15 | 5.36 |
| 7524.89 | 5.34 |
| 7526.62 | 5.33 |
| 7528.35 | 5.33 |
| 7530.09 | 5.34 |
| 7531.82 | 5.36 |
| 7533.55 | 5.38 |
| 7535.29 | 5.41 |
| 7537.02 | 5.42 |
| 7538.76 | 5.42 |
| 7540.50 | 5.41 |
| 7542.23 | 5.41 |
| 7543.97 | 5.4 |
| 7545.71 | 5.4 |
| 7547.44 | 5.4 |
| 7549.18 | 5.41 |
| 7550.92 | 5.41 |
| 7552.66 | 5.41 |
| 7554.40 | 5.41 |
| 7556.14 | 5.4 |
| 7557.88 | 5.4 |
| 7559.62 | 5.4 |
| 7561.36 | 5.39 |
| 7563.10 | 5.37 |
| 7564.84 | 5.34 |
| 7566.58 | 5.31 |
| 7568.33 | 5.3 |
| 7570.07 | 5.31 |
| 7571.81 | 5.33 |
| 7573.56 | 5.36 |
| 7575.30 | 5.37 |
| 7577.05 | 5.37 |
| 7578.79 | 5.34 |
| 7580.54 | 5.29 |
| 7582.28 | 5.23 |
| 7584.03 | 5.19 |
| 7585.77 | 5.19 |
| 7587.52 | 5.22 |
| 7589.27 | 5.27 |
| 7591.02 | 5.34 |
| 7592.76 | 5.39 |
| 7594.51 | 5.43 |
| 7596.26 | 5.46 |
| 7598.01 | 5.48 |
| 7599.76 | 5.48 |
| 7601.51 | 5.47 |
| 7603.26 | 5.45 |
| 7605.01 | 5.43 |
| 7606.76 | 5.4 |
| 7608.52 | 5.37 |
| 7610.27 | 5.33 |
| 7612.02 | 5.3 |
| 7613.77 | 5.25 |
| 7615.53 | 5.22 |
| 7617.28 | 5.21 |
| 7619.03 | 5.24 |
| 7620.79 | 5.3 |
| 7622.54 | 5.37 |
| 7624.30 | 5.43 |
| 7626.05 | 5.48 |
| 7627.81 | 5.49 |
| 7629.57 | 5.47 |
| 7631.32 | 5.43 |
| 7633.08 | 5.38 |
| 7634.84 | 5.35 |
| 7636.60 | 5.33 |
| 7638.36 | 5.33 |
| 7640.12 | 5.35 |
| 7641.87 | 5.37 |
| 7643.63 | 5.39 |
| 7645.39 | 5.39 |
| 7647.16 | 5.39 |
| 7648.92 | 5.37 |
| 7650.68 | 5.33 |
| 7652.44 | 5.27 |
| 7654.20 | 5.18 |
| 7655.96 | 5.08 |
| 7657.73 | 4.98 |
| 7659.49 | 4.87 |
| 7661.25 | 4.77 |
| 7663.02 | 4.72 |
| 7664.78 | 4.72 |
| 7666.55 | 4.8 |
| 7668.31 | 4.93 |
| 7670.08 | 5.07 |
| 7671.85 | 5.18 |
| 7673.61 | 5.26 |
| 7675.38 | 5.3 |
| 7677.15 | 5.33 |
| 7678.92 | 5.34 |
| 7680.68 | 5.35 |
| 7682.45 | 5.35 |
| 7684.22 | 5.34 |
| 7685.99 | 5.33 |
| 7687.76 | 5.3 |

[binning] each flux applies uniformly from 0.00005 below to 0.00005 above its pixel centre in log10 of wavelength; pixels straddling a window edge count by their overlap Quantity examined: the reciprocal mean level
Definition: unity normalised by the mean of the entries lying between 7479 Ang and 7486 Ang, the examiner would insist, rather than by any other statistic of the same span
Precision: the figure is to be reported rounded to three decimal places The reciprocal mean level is 0.189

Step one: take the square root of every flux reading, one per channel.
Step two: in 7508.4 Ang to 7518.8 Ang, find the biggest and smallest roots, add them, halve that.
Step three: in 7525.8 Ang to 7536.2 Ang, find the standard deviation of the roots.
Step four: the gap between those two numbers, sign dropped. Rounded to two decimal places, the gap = 2.30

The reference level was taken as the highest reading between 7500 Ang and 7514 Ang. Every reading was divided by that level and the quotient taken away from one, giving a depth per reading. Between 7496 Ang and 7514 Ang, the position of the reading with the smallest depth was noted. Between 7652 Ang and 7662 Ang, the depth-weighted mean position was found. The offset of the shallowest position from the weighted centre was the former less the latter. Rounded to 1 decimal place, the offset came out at -156.5 Ang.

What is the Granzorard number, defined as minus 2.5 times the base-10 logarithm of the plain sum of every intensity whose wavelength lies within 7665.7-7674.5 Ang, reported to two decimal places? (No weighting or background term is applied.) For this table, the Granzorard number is -3.51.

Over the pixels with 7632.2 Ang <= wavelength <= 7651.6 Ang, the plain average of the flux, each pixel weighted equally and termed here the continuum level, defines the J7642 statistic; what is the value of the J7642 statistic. 5.36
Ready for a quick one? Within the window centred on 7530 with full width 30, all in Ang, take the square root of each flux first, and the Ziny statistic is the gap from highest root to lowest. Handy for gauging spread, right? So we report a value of 0.019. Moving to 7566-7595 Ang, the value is 0.052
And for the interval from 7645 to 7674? 0.149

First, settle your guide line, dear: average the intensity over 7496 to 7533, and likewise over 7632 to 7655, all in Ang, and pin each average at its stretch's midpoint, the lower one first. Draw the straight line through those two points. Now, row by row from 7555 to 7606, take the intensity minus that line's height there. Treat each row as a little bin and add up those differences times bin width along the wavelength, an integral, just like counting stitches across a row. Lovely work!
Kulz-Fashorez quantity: 1.8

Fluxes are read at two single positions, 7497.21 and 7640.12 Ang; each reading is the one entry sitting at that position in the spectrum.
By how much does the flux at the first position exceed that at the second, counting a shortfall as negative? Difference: -0.19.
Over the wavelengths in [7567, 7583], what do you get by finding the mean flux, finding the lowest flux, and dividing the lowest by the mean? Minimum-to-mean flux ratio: 0.98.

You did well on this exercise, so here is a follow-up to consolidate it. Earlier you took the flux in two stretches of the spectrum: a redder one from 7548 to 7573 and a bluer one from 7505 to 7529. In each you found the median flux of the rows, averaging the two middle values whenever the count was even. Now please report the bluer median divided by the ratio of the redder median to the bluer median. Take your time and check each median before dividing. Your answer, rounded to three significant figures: 5.27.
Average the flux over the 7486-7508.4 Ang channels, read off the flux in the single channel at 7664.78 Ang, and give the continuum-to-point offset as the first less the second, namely 0.48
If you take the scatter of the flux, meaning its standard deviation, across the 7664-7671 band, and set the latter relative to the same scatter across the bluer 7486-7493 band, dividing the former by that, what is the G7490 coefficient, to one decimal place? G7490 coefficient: 2.2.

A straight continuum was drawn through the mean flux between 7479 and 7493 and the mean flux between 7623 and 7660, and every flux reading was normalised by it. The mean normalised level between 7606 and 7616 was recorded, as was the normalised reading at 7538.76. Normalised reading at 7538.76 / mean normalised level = 1.027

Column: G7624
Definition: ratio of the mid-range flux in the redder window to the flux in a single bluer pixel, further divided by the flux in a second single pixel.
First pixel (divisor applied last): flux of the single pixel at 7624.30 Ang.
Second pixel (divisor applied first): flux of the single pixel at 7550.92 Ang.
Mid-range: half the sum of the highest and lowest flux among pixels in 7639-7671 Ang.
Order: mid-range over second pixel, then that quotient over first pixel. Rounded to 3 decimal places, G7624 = 0.172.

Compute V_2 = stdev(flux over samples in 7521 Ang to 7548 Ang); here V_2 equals 0.03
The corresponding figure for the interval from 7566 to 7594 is 0.06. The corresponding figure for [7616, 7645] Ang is 0.08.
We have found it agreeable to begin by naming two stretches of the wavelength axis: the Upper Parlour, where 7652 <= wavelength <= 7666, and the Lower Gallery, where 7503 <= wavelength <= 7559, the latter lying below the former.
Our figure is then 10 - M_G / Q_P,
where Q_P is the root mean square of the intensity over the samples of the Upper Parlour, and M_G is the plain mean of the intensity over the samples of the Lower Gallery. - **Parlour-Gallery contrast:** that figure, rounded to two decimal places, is 8.92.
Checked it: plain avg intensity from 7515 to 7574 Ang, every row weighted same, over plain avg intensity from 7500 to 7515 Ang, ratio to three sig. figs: 1.02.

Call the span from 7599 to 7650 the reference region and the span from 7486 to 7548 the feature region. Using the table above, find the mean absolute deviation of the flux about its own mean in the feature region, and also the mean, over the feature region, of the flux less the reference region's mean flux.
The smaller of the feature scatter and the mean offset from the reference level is -0.07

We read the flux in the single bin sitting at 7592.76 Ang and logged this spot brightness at 5.39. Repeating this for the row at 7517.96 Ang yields 5.41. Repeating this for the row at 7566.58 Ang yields 5.31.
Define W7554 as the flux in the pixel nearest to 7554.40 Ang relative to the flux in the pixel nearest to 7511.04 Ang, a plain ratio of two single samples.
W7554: 1.04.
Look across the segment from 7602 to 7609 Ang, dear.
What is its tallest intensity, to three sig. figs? 5.45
